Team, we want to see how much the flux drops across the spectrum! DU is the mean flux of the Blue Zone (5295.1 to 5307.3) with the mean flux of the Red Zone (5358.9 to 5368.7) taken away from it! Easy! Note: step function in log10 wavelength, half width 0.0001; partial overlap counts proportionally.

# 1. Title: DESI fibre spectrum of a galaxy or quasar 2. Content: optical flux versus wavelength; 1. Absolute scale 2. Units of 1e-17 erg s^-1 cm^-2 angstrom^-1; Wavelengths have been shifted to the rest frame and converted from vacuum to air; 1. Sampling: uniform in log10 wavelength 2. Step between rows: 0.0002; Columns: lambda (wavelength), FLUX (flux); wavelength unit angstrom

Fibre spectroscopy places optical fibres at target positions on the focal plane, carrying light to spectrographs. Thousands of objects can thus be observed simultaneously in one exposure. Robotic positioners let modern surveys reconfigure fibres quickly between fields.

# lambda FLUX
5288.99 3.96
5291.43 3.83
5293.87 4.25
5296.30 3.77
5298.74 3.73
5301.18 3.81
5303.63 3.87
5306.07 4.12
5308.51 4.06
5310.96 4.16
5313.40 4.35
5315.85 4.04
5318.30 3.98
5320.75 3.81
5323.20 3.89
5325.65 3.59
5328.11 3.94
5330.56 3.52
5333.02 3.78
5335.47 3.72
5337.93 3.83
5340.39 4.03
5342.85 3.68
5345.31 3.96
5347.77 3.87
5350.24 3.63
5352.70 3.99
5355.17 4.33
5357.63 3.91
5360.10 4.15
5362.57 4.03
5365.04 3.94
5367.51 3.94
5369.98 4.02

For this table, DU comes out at -0.15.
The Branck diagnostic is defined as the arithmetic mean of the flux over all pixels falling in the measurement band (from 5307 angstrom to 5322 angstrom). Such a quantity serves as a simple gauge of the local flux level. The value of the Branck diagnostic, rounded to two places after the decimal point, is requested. 4.07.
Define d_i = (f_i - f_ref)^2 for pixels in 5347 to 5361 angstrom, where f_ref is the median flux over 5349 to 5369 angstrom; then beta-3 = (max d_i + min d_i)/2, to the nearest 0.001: 0.067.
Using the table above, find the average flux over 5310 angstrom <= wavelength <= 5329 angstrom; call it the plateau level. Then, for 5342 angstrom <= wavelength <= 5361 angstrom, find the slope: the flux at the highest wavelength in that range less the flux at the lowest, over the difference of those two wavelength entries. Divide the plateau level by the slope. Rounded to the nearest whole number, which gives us 146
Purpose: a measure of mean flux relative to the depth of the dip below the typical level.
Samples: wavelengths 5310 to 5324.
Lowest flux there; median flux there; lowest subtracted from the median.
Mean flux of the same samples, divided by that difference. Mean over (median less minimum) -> 20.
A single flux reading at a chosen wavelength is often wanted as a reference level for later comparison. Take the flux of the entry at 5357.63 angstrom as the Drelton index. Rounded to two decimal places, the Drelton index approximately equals 3.91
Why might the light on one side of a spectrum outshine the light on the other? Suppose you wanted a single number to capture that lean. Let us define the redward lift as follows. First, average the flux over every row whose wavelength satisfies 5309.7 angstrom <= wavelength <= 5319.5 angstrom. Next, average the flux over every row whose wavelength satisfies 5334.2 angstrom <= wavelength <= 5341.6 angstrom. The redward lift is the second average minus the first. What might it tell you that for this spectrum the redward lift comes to -0.27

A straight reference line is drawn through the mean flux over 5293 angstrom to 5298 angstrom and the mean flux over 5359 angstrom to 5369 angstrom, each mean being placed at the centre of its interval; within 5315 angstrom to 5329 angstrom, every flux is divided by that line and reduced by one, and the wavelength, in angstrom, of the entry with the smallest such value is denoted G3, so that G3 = 5325.65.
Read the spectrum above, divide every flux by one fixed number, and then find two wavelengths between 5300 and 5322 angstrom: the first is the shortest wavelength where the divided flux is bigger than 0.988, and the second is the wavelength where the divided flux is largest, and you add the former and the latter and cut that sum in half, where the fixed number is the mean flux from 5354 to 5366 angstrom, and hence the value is 5309.7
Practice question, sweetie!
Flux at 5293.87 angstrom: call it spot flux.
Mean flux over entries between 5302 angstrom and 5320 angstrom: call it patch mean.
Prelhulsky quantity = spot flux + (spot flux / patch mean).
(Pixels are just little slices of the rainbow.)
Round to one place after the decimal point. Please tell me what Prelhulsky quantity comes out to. 5.3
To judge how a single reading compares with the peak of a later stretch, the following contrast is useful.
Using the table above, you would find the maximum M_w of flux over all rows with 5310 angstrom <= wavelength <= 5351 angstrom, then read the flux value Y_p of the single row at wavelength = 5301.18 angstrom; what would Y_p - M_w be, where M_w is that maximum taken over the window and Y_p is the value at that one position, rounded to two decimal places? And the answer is -0.54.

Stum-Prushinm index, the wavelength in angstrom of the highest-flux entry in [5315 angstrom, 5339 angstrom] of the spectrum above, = 5315.85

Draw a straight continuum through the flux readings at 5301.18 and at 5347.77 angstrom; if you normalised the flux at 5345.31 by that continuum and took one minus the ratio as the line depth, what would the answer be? -0.02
